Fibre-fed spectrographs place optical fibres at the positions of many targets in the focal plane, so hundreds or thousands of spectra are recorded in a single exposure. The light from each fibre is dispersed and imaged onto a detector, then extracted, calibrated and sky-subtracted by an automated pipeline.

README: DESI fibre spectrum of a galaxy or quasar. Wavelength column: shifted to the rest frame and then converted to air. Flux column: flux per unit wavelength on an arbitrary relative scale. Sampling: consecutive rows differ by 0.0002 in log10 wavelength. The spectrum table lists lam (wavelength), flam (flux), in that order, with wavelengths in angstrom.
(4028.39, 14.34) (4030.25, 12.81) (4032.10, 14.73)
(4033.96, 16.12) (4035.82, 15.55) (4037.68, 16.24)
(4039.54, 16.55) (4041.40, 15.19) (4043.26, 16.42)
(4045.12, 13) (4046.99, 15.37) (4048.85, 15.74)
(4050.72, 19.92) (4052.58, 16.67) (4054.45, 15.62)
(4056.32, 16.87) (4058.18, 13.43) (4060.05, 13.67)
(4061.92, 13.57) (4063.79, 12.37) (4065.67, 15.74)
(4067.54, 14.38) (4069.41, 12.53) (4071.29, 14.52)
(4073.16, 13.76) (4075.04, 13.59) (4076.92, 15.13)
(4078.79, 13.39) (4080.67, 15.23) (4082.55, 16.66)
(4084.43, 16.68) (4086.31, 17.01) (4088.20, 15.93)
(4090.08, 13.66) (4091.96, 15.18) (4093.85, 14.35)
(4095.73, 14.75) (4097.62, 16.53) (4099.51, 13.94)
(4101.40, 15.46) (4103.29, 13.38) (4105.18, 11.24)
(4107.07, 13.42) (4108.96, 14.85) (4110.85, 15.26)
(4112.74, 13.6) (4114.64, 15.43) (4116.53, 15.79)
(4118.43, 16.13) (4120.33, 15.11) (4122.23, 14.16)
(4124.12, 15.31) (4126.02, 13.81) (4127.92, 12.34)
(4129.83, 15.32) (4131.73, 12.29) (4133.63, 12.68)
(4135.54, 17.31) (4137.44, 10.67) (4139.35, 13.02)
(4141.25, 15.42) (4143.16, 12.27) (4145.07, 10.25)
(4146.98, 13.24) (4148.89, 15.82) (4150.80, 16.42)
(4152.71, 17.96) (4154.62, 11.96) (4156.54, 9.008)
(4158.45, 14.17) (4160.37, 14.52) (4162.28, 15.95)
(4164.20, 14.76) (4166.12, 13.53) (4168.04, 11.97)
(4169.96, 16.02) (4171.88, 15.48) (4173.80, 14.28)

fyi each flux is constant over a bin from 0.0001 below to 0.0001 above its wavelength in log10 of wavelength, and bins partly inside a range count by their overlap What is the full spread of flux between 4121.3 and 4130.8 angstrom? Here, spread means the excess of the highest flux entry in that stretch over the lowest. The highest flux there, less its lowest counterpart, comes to 3.0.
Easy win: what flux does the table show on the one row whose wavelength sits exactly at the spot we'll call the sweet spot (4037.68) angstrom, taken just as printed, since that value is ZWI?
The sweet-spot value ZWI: 16.24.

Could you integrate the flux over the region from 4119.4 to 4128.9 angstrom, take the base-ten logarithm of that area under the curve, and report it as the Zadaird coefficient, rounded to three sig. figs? 2.13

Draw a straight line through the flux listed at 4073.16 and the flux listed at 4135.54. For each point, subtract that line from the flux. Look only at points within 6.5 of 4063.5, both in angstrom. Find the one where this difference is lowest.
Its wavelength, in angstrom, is 4069.41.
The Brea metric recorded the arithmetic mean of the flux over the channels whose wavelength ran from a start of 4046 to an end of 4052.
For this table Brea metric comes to 17.0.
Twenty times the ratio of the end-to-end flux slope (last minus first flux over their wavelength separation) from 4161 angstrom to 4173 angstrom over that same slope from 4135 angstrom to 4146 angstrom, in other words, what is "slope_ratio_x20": 1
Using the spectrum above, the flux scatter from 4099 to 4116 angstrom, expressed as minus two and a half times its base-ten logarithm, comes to -0.3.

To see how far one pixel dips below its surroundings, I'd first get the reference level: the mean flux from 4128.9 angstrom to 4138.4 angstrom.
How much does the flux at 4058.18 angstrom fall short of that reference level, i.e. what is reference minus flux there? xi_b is 0.2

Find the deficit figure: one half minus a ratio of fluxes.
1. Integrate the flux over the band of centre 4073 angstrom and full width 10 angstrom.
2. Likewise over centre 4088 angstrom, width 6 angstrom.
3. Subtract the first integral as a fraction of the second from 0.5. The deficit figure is -0.99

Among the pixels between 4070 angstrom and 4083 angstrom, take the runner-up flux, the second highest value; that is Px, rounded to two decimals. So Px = 15.23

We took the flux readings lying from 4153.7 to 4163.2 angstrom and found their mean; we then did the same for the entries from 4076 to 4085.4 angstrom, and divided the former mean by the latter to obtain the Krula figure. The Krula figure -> 0.85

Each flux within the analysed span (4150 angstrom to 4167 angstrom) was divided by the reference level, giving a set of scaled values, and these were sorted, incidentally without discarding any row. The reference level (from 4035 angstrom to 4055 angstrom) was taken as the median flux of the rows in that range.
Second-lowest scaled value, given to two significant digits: 0.76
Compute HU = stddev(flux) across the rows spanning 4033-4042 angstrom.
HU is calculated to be 0.5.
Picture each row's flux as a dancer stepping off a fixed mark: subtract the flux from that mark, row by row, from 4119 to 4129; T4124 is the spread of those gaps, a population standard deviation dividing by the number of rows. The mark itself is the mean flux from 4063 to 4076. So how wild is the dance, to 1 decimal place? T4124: 1.1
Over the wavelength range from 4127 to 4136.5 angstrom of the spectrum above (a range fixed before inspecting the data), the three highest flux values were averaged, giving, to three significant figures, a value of 15.1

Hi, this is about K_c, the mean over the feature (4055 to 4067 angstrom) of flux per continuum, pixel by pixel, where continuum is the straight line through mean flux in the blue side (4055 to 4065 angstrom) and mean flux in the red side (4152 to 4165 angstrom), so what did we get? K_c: 1.02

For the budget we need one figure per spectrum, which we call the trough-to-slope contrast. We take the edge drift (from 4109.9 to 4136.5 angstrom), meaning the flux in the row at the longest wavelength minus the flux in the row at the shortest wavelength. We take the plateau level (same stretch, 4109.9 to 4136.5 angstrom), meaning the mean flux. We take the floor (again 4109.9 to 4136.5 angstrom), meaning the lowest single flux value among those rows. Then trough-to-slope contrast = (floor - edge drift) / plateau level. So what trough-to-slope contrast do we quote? 0.70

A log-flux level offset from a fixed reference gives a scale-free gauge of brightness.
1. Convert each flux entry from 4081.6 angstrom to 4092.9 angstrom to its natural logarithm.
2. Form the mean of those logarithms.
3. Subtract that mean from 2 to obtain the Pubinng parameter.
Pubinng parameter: -0.761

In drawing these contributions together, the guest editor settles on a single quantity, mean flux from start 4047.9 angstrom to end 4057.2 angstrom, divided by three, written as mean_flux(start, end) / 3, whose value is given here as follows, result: 5.65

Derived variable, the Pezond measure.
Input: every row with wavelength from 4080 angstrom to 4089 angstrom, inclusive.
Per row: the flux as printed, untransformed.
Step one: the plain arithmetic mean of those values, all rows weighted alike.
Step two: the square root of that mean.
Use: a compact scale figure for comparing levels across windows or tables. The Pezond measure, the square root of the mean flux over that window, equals 4.04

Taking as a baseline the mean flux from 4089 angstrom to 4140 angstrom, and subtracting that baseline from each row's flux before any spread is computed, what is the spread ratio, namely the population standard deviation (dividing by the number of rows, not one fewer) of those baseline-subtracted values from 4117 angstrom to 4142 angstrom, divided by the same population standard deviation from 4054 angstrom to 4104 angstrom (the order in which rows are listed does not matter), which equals 1.3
